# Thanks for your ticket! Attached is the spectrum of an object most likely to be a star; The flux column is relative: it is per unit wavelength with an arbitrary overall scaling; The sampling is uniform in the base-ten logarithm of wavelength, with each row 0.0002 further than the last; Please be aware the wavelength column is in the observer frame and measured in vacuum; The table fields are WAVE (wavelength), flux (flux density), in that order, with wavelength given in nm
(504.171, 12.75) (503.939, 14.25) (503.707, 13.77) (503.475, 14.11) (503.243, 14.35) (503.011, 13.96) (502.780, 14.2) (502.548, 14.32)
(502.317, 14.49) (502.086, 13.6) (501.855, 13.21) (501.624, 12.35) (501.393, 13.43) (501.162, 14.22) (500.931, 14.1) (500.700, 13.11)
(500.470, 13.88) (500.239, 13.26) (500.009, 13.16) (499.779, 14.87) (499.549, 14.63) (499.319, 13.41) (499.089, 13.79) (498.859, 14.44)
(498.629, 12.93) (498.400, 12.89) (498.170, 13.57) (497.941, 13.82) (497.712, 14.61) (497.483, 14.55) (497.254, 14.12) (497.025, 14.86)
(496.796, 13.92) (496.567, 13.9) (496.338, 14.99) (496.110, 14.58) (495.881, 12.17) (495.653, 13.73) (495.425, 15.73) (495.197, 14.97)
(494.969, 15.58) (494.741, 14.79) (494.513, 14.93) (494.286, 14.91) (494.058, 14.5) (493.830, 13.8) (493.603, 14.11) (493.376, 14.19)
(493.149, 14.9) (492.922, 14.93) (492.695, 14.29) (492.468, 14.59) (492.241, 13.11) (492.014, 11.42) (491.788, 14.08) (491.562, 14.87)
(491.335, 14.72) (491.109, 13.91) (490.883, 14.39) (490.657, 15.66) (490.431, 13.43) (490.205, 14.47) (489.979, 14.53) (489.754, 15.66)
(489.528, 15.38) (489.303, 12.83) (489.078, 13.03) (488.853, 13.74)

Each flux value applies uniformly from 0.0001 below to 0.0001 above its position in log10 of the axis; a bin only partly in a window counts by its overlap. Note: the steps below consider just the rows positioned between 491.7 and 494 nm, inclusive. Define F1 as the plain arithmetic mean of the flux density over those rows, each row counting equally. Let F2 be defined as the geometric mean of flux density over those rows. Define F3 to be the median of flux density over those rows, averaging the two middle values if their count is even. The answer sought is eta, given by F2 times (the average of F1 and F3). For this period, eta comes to 195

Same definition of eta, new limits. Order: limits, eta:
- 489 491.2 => 206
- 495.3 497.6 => 203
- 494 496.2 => 214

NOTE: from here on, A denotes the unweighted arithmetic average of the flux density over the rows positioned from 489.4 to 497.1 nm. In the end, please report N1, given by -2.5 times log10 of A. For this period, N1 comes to -2.90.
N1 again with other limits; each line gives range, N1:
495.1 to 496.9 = -2.88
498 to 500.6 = -2.84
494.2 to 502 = -2.87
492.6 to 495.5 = -2.92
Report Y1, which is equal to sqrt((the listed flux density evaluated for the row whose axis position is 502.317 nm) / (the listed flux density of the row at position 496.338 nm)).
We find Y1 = 0.98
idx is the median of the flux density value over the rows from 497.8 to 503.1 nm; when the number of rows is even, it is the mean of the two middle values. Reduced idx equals 13.8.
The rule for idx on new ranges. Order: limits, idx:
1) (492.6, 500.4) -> 14.4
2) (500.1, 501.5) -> 13.7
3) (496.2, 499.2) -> 13.9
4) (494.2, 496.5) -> 14.9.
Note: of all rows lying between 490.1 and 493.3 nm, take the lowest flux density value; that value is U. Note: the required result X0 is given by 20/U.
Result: 1.75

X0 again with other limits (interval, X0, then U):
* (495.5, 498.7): 1.64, 12.17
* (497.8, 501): 1.55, 12.89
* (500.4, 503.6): 1.62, 12.35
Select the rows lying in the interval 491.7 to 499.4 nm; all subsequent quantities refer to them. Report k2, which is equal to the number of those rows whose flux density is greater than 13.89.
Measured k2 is 23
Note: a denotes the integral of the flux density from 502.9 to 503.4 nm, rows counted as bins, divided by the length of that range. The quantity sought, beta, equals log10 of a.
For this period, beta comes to 1.15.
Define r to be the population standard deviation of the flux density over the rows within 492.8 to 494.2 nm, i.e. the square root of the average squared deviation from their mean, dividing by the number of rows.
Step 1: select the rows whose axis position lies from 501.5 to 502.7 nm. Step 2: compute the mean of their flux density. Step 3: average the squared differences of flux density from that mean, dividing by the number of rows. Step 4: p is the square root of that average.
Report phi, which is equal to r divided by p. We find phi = 0.5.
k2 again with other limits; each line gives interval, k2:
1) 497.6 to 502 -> 6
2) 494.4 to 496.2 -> 6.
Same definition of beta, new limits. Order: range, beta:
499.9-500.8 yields 1.13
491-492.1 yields 1.14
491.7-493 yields 1.14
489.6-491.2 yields 1.16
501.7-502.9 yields 1.14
